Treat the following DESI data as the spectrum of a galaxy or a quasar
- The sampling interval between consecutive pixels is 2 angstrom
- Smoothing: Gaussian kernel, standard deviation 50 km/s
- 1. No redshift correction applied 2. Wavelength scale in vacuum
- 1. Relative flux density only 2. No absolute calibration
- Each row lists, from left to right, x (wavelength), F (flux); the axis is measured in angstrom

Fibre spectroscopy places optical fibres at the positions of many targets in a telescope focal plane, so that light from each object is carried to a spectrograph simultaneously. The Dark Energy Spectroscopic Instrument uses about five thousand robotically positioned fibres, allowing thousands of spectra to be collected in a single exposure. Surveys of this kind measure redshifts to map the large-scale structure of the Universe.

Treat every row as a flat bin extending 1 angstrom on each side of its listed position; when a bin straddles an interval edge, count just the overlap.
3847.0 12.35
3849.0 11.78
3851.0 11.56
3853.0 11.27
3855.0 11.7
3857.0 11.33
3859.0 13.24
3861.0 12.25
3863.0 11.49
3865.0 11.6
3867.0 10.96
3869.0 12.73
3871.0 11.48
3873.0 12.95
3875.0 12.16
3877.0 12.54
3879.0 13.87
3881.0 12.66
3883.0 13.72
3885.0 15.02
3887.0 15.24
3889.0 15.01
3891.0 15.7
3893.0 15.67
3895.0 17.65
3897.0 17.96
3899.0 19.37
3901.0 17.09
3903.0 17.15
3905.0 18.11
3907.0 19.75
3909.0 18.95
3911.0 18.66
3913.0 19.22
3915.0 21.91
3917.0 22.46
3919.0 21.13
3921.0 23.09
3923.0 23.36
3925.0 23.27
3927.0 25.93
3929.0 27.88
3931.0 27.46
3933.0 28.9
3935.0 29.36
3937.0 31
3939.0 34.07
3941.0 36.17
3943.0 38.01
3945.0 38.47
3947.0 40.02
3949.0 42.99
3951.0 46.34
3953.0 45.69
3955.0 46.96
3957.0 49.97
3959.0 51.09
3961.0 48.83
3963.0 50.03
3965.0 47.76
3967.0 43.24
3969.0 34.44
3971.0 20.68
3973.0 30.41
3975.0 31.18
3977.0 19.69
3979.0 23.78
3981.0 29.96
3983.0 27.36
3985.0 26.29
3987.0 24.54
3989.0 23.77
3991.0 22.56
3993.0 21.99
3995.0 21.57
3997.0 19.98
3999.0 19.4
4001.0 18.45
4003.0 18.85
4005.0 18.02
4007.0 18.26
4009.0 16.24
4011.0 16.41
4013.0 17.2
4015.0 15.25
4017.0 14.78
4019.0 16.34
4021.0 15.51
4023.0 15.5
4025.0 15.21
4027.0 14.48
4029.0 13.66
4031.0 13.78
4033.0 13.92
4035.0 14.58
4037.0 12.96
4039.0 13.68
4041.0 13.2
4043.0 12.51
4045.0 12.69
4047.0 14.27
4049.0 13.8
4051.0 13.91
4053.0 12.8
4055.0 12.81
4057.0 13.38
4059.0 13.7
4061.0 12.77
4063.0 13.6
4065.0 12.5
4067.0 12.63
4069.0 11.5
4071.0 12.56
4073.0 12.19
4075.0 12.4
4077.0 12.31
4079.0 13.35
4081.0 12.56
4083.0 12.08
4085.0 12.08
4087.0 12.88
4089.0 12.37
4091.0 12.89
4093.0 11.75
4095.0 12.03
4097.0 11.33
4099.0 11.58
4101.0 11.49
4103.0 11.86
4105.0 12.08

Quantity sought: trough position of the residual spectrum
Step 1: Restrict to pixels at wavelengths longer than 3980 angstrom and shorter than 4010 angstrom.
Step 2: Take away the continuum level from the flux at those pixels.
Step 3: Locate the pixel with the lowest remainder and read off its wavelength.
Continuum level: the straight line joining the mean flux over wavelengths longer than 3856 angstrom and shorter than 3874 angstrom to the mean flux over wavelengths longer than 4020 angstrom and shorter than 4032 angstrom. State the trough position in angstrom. 4009.0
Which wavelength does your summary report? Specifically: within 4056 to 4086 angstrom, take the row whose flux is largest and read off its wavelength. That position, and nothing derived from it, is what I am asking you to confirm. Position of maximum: 4059.0 angstrom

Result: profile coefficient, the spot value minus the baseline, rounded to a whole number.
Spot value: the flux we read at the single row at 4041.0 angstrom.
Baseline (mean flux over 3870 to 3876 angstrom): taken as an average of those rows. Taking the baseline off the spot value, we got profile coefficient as 1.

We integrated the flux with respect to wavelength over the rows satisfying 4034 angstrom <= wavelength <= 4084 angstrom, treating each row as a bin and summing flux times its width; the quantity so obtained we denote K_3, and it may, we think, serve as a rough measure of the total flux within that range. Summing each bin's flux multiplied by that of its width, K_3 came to 649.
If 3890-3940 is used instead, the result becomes 1110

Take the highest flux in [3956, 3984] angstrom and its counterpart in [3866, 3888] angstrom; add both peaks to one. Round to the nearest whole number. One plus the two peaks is 67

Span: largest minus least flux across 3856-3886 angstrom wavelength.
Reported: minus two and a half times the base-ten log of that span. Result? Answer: -1.5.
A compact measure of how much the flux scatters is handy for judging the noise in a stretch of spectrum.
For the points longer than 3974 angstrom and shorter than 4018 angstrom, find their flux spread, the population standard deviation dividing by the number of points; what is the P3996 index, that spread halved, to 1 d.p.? 2.3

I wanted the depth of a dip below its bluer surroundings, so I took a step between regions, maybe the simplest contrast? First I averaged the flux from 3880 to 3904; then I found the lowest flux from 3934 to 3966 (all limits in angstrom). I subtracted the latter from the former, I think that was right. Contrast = -13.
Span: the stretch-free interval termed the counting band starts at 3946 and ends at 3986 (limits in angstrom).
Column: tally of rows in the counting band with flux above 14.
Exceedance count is 20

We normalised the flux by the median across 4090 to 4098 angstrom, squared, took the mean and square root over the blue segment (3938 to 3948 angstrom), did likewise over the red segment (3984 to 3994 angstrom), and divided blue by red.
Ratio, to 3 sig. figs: 1.57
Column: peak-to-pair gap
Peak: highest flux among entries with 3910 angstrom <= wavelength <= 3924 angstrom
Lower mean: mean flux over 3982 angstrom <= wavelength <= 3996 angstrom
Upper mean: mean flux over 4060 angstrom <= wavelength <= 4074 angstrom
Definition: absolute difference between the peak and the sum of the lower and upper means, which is 13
